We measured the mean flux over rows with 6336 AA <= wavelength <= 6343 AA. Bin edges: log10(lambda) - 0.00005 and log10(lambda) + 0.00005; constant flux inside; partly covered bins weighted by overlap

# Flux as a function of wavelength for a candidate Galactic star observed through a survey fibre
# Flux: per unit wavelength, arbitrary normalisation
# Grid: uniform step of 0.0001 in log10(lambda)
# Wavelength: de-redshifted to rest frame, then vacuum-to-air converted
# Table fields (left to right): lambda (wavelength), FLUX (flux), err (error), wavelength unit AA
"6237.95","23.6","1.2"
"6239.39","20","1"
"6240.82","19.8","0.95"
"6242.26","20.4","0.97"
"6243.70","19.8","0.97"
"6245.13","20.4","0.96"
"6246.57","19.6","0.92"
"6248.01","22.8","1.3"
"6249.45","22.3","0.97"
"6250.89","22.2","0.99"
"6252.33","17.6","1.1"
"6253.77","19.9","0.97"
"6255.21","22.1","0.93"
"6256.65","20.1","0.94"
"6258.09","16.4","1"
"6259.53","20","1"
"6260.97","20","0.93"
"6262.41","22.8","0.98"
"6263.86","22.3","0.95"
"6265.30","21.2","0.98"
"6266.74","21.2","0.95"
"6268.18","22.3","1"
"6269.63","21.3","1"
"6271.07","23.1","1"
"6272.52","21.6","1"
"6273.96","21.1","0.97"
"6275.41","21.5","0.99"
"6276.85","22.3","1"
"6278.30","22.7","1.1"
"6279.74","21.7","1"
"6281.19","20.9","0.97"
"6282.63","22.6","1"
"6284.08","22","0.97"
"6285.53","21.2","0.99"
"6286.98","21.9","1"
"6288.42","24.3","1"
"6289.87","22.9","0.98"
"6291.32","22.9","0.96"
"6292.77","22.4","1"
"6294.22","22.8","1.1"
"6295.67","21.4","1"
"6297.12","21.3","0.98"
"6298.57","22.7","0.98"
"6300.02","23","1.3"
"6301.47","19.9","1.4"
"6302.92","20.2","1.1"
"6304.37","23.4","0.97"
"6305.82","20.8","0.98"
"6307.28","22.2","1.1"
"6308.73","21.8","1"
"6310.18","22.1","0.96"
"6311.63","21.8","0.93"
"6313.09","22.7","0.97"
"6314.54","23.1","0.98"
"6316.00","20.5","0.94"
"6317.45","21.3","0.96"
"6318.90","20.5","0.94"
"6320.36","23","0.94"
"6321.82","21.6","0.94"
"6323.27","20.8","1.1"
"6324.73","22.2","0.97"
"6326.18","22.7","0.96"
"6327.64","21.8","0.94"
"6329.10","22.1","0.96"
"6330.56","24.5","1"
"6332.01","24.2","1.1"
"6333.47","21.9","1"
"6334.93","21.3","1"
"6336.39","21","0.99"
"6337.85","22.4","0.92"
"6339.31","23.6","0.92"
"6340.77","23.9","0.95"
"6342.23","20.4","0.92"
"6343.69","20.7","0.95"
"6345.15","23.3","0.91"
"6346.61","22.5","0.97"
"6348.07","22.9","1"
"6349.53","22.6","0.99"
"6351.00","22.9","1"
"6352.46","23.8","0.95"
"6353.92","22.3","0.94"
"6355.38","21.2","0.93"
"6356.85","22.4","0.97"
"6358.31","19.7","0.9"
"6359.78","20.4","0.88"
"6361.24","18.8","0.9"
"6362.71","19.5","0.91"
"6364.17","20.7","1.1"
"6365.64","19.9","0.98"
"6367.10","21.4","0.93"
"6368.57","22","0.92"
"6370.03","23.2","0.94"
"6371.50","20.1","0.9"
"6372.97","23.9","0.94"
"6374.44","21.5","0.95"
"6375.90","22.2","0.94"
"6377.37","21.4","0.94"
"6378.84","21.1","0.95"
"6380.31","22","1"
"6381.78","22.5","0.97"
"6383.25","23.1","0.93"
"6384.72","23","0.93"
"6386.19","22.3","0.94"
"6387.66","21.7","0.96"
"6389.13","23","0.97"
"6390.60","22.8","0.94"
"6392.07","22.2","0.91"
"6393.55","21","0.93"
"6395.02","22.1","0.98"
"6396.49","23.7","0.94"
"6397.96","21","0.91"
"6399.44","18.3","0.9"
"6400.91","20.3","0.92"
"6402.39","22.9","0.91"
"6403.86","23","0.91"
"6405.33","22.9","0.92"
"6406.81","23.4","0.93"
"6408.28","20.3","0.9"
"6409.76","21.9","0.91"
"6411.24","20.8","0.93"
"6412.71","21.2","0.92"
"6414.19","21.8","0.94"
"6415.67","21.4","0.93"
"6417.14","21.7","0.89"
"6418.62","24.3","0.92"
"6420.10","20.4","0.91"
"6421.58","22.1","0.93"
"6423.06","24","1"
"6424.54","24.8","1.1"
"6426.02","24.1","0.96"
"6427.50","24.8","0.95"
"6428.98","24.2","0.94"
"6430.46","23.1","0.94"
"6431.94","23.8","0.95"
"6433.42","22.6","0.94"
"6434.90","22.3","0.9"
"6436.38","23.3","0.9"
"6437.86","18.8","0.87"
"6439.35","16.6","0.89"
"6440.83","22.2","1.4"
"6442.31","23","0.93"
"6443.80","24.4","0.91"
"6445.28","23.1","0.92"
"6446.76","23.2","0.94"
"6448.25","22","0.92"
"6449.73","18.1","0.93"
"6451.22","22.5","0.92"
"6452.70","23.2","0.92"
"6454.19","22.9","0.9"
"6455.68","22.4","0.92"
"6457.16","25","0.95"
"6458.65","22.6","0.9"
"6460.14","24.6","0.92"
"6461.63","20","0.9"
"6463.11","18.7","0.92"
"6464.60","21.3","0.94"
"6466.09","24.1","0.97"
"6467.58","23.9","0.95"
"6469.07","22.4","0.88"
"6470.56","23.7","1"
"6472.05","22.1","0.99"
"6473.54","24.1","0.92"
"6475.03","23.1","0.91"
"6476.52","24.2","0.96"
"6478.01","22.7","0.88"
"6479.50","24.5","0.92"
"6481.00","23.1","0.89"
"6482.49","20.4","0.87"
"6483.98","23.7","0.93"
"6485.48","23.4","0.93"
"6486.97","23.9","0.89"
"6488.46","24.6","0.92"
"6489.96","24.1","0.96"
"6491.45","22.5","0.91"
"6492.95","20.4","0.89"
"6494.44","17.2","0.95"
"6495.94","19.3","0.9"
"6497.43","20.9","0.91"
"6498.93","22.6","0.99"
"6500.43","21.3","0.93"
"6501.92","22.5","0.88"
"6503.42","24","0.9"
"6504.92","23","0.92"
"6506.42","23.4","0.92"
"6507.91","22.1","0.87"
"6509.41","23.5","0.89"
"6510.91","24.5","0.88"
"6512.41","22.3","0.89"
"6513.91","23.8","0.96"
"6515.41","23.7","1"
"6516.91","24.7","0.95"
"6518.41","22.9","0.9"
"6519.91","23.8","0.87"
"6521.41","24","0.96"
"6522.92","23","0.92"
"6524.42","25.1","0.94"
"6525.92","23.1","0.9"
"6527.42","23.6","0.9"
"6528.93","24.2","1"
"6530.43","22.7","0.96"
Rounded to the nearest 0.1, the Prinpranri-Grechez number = 22.3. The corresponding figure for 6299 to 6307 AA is 21.5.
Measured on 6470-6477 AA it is 23.4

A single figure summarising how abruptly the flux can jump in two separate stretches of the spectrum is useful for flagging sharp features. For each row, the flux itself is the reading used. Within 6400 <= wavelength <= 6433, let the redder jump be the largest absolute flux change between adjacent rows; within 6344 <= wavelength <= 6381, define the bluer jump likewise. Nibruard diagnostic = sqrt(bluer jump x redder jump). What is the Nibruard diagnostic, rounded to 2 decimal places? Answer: 3.85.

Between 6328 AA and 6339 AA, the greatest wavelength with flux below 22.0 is 6336.39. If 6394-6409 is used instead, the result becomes 6408.28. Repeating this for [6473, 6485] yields 6482.49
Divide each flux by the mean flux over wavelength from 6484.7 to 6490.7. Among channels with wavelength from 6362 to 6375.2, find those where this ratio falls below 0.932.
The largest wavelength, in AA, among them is 6374.44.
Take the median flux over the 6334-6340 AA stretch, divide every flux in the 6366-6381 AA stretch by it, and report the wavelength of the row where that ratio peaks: 6372.97 AA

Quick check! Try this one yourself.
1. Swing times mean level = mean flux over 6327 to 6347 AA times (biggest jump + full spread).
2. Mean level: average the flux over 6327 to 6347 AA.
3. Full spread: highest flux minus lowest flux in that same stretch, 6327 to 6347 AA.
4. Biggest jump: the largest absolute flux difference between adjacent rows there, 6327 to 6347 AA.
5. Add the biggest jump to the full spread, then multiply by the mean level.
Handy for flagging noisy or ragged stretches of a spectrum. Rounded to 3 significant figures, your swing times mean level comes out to 170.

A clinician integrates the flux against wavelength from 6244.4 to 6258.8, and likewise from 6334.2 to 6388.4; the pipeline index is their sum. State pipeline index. 1476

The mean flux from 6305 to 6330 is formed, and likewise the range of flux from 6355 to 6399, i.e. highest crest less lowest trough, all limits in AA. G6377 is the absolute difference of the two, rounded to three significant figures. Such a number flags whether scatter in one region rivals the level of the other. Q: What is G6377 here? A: 16.7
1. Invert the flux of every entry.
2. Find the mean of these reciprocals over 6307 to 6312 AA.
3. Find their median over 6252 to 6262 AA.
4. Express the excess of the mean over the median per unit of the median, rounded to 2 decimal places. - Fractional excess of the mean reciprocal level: -0.09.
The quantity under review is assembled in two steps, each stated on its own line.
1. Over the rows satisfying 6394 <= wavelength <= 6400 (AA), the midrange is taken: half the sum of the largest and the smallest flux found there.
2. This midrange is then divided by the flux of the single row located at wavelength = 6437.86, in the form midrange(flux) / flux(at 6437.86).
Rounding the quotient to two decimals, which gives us 1.12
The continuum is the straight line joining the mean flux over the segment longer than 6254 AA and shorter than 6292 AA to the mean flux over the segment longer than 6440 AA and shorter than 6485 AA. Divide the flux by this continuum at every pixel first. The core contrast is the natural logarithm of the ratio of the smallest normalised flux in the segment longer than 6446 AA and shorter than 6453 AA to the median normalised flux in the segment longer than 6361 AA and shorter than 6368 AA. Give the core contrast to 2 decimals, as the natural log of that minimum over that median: -0.12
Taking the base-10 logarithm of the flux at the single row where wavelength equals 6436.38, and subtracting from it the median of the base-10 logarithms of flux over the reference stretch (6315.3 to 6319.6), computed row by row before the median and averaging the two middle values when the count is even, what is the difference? 0.056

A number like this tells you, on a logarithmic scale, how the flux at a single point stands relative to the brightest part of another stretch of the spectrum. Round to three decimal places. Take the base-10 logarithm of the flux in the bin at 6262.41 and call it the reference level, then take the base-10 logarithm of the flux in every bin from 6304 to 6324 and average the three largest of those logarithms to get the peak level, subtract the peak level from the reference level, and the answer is -0.007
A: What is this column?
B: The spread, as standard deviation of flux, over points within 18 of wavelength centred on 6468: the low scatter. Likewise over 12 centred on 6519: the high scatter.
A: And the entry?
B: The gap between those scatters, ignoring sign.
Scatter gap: 1.1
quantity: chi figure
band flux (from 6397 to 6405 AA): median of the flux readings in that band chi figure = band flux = 21.0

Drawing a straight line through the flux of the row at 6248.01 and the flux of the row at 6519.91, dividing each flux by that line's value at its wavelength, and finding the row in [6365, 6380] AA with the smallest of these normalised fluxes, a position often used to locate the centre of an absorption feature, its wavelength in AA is 6365.64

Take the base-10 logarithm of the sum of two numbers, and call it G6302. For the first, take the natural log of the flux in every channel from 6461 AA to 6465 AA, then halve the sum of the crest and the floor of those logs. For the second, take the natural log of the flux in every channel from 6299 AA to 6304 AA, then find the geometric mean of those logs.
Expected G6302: 0.781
